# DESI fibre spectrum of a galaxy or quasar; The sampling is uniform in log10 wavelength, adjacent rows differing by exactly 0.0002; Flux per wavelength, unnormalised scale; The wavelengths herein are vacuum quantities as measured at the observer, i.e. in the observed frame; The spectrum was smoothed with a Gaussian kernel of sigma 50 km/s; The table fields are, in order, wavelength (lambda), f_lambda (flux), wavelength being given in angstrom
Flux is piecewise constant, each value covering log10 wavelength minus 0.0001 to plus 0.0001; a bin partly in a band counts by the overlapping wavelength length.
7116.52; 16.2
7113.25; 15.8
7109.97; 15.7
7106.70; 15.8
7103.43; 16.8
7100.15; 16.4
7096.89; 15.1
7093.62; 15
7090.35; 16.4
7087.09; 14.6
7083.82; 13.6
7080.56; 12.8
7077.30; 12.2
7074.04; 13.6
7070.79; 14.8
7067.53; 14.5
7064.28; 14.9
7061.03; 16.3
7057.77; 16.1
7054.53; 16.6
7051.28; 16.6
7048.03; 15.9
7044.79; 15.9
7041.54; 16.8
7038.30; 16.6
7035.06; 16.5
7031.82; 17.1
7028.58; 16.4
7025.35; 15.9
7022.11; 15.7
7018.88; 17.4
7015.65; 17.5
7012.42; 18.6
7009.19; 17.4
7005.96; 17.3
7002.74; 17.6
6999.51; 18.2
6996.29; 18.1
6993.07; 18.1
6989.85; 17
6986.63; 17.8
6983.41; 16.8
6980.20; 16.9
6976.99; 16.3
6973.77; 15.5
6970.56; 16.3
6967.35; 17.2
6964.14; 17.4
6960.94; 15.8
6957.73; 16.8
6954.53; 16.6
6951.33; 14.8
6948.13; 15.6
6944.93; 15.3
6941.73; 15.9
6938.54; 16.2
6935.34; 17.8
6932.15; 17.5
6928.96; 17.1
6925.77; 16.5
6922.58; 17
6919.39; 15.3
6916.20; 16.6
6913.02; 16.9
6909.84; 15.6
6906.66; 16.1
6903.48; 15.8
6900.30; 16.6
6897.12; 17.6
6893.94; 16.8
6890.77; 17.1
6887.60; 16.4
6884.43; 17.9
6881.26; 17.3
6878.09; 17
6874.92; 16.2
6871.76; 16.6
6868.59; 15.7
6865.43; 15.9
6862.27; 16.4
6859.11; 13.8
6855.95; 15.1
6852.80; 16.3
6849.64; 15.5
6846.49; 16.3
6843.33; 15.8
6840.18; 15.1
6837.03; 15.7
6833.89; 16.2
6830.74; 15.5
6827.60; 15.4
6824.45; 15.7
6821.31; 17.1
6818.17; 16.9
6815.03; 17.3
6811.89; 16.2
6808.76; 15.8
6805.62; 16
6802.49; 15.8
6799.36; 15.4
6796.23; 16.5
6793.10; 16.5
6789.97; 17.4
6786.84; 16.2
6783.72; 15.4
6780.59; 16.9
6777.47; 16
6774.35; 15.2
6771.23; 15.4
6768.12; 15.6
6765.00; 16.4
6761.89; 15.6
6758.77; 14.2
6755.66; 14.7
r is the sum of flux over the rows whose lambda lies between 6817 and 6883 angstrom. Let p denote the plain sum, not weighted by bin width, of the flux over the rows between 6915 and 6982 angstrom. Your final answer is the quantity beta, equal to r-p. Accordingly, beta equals -9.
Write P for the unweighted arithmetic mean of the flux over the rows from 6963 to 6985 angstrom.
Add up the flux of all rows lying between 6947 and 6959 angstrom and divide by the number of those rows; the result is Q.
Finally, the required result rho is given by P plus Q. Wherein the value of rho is 32.6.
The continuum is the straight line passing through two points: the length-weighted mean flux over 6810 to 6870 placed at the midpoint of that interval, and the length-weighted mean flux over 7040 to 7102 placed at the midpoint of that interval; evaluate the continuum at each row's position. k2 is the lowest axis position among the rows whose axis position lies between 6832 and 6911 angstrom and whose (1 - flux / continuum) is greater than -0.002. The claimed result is 6837.03 angstrom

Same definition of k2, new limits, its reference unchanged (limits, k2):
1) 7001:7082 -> 7064.28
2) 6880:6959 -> 6909.84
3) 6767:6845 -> 6768.12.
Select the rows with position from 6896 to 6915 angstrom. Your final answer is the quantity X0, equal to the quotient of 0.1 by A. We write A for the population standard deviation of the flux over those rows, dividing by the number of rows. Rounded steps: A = 0.68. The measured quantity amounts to 0.15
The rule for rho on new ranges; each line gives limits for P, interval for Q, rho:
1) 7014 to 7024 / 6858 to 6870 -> 32.3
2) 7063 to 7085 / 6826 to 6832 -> 29.2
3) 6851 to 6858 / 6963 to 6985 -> 32.3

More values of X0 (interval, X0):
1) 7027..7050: 0.24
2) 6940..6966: 0.13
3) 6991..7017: 0.23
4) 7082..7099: 0.11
